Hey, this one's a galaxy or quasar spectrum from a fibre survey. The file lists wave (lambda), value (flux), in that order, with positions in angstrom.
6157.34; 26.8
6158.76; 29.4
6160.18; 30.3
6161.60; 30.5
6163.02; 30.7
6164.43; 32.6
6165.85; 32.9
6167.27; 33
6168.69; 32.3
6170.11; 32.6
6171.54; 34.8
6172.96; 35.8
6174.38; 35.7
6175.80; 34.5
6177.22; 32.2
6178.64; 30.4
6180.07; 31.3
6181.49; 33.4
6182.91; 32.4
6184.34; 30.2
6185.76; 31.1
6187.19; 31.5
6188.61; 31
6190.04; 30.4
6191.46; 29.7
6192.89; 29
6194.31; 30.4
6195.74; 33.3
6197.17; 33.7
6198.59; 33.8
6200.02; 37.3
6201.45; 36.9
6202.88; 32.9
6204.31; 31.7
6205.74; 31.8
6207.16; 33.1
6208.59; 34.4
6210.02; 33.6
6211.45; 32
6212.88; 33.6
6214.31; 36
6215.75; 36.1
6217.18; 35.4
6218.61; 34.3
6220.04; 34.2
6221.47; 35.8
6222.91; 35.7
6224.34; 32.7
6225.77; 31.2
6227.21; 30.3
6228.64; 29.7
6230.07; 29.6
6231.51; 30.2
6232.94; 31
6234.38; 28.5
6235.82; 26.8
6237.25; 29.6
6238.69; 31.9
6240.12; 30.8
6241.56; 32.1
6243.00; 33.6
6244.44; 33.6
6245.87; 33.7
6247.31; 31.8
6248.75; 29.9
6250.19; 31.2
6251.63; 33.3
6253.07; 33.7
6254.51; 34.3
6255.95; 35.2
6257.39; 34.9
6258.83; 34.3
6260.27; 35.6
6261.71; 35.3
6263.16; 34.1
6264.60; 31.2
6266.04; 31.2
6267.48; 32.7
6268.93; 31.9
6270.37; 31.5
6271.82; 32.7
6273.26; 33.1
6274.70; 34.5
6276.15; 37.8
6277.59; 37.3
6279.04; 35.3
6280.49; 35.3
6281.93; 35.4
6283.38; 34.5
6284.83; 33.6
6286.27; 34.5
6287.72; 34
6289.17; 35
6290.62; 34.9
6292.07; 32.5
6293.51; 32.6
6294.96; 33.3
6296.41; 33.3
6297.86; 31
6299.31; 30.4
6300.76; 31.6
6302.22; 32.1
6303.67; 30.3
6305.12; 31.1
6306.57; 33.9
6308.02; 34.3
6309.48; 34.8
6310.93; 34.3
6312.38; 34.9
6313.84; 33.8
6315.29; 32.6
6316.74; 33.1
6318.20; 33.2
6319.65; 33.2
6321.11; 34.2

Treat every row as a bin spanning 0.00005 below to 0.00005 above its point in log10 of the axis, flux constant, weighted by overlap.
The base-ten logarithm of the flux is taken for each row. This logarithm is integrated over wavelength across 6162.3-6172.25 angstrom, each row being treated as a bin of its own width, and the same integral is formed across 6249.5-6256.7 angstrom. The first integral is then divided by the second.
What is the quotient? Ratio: 1.4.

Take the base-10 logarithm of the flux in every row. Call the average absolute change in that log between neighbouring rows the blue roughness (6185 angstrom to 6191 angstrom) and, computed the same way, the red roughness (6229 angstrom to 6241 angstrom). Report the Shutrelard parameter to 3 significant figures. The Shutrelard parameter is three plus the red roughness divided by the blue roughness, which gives 6.56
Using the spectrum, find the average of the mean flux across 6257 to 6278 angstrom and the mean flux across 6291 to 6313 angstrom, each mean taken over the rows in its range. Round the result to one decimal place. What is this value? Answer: 33.3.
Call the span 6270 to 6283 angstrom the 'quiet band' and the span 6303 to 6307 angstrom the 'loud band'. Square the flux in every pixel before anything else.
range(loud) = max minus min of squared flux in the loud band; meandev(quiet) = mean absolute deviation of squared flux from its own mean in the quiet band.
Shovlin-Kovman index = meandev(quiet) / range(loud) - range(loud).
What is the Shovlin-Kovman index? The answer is -231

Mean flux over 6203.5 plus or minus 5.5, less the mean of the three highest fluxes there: -2.2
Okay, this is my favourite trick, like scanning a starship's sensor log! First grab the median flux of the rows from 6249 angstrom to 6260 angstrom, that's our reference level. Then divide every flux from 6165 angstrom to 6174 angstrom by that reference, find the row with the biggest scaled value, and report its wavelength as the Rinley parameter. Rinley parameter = 6172.96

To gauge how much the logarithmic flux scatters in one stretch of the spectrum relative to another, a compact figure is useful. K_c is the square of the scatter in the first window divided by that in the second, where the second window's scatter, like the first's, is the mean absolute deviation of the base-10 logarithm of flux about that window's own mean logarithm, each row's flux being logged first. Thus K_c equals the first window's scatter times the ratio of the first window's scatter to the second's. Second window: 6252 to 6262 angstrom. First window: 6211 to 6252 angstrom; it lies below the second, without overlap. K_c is 0.103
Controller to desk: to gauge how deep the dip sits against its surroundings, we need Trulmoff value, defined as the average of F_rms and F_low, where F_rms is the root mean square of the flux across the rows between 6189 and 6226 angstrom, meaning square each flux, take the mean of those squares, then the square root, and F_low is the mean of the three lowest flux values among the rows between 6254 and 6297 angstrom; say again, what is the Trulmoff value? 32.4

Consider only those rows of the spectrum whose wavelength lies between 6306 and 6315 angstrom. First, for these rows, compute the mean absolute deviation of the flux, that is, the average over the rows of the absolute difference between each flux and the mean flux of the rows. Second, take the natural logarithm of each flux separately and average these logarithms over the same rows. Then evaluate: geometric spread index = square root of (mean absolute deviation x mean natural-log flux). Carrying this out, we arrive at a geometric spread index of 1.10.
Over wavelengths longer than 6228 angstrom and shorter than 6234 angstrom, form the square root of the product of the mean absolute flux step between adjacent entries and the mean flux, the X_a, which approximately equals 3.9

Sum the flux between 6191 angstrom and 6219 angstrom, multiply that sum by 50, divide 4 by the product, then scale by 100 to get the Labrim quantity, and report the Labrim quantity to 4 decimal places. 0.0120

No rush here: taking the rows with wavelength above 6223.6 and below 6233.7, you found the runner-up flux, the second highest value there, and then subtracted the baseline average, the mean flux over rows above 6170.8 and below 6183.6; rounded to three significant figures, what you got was -2.19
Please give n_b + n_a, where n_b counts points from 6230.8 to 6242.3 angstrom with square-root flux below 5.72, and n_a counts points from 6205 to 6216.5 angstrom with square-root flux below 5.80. 13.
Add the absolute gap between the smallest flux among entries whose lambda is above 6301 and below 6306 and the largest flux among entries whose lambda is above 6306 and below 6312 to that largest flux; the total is 39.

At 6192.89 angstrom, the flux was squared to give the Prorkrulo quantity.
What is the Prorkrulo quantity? 841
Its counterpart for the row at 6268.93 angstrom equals 1018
